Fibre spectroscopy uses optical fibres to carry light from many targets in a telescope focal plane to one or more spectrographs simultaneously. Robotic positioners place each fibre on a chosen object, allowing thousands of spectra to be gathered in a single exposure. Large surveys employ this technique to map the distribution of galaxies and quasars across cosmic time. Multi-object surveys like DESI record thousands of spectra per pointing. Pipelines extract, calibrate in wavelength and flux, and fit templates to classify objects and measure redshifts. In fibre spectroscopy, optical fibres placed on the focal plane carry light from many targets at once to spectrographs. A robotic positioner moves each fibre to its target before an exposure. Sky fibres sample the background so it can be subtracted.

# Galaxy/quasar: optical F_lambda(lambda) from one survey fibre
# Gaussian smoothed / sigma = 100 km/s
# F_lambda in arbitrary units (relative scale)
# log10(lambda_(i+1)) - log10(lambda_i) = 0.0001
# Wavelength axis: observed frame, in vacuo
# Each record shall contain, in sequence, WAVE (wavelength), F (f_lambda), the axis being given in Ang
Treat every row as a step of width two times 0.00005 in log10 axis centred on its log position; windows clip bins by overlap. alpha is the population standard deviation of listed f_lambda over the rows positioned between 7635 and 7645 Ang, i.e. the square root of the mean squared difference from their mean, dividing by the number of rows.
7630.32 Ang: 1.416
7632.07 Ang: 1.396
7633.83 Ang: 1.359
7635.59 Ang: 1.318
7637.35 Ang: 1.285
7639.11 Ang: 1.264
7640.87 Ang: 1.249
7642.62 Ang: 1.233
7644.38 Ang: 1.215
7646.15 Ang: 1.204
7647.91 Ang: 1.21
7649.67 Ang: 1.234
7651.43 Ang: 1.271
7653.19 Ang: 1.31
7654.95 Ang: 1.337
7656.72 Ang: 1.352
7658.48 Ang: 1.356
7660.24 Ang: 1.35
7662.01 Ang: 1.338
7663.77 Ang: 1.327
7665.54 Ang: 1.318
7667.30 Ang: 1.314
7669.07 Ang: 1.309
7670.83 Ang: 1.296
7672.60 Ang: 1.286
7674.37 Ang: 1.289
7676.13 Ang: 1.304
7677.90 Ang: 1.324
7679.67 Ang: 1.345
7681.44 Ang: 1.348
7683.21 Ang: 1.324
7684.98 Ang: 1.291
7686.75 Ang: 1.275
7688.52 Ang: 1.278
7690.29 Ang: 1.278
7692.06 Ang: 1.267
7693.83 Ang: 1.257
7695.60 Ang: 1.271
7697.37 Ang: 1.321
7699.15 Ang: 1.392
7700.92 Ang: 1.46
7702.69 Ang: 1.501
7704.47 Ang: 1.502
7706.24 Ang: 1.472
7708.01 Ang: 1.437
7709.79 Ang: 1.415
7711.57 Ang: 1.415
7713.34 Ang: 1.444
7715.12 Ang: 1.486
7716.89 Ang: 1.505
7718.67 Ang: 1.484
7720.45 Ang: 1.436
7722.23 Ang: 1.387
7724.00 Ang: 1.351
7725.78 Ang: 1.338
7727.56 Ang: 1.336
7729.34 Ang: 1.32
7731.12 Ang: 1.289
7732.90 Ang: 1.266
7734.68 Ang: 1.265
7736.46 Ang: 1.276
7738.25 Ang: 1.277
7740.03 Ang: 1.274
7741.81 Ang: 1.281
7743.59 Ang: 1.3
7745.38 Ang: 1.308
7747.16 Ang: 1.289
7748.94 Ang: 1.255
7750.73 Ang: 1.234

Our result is 0.0339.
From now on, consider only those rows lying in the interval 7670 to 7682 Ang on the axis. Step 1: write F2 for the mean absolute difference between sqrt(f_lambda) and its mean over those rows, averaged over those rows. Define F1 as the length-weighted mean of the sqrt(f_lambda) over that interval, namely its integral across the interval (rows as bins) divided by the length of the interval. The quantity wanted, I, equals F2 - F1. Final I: -1.14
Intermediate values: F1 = 1.145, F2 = 0.010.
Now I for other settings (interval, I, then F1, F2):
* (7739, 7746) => -1.13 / 1.136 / 0.006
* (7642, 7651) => -1.10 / 1.104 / 0.005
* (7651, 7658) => -1.14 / 1.150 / 0.012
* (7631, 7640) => -1.13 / 1.151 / 0.018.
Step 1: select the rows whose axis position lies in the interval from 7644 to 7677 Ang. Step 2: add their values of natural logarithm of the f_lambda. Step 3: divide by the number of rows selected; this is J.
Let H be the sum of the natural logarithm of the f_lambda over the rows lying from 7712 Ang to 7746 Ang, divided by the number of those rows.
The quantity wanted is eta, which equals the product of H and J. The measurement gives 0.077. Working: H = 0.297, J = 0.258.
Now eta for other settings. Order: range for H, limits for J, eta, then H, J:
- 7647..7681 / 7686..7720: 0.088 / 0.269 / 0.329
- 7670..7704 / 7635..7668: 0.070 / 0.278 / 0.253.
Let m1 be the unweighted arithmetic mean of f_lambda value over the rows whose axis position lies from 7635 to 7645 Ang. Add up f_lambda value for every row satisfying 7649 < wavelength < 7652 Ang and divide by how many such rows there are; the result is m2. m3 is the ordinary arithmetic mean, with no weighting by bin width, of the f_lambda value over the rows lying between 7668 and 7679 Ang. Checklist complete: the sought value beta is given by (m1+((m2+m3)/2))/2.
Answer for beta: 1.27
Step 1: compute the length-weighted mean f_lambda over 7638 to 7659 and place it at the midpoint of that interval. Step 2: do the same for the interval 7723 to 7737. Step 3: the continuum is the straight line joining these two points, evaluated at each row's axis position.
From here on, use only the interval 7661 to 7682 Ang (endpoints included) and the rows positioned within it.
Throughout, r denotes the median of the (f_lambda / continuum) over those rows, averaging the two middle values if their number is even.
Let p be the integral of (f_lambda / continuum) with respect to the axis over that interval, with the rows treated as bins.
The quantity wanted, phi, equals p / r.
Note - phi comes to 21.0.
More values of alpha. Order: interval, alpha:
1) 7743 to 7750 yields 0.0202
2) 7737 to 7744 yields 0.0101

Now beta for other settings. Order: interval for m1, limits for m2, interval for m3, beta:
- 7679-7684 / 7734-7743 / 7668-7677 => 1.31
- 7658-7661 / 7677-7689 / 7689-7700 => 1.33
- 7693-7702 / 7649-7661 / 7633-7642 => 1.32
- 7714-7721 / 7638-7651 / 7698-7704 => 1.41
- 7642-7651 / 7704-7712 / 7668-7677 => 1.30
